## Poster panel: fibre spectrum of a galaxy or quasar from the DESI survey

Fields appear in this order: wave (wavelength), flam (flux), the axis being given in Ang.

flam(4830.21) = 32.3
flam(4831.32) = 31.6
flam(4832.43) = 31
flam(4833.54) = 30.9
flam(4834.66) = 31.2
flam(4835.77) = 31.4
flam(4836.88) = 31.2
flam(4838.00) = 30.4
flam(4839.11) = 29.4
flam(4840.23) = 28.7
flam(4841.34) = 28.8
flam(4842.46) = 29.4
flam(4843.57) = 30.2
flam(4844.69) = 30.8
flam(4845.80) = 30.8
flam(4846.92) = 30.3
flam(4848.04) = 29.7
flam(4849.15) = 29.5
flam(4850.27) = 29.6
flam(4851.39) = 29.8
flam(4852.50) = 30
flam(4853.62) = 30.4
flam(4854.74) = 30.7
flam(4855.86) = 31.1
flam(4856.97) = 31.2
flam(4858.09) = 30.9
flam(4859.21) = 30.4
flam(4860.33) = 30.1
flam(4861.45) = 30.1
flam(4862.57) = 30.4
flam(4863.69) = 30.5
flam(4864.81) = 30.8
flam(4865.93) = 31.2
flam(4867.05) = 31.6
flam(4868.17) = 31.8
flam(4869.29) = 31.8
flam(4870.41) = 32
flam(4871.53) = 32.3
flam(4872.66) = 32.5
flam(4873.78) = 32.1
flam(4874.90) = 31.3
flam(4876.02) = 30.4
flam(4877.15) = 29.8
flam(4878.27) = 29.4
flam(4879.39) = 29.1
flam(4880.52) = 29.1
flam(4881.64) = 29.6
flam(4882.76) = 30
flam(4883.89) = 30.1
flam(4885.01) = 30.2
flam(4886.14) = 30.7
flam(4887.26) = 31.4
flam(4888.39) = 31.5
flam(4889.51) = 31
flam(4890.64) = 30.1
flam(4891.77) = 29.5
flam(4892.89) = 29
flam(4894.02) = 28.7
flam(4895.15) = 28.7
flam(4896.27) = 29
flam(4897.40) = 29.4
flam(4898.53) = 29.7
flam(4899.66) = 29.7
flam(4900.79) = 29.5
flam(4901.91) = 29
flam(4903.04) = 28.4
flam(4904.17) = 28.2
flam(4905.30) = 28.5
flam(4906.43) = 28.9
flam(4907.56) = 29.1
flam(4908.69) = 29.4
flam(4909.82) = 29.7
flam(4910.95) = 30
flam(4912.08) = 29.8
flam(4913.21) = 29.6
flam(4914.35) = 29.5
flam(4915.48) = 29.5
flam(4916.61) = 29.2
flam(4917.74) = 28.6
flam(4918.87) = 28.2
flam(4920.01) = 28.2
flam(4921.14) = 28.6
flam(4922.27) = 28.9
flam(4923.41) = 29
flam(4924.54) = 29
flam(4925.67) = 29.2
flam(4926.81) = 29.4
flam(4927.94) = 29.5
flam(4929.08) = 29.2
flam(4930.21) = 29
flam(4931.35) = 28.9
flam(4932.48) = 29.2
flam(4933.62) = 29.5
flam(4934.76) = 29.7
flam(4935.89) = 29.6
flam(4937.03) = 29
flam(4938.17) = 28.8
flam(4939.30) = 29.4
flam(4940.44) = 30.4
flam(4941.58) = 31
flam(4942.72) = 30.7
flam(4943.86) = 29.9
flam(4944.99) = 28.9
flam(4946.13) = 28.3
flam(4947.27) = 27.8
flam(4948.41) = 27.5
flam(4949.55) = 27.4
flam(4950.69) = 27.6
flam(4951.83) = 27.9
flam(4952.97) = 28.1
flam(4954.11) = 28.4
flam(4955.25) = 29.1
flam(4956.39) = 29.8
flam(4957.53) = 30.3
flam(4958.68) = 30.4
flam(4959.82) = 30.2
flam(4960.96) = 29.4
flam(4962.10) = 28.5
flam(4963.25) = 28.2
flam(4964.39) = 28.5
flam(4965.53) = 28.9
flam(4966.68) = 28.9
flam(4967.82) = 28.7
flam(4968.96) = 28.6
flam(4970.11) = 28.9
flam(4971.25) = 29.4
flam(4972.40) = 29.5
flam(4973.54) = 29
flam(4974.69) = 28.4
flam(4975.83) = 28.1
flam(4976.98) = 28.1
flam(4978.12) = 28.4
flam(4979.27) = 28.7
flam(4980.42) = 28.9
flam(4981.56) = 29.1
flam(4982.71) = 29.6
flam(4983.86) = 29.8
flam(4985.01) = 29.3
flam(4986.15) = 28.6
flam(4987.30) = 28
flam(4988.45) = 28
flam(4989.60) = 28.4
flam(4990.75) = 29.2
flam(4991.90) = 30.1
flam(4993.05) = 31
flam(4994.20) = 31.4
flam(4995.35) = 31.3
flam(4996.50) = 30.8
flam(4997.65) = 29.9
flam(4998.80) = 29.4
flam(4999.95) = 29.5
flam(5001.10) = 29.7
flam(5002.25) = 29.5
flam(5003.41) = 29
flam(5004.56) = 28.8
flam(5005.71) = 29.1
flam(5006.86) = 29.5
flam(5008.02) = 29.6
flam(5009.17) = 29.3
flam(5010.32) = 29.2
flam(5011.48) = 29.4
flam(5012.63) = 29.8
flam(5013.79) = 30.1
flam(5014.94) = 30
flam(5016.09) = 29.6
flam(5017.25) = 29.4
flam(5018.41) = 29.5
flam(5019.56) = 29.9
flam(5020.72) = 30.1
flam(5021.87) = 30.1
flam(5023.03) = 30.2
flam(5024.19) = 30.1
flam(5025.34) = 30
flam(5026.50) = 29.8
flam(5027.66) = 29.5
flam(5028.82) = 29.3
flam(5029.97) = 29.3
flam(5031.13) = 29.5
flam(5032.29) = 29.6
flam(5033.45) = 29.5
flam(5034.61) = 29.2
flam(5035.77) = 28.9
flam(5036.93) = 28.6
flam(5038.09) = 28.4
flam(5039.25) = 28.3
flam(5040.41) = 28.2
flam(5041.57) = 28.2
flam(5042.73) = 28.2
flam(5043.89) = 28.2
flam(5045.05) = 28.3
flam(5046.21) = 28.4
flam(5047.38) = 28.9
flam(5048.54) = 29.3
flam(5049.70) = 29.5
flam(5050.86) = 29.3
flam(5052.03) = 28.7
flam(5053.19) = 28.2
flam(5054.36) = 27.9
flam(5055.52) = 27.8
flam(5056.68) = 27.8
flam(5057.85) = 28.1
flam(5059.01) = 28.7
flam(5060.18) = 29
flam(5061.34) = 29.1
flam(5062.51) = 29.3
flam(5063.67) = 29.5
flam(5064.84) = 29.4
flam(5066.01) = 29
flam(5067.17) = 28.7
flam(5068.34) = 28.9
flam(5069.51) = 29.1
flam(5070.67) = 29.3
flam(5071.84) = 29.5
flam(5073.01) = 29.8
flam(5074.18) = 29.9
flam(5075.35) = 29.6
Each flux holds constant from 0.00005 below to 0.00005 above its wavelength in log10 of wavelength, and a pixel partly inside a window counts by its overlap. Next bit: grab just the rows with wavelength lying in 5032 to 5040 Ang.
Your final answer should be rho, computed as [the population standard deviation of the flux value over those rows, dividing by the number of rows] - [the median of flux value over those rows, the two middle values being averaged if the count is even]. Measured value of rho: -28.4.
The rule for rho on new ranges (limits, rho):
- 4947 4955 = -27.5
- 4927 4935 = -28.9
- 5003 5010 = -28.9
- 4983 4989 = -27.9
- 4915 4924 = -28.3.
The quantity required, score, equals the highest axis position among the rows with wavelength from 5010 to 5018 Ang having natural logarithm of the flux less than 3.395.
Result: 5017.25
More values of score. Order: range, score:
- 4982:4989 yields 4988.45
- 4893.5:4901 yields 4900.79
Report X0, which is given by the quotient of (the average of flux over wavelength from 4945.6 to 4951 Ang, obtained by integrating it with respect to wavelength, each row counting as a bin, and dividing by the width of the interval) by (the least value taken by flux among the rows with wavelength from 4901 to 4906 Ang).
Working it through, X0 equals 0.98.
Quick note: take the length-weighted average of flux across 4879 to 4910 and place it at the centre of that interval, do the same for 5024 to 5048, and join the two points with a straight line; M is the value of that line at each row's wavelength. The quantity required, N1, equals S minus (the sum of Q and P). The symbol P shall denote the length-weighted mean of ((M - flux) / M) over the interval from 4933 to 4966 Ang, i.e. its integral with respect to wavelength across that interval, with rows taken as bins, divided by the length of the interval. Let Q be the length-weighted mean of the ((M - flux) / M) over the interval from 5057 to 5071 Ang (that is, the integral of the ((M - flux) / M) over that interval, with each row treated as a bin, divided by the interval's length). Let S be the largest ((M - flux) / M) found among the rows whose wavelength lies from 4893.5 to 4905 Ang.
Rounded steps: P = 0.008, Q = -0.005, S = 0.044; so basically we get 0.04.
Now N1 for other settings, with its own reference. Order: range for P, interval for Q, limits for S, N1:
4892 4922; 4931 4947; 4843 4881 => 0.01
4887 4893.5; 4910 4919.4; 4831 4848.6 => 0.06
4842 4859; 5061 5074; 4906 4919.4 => 0.08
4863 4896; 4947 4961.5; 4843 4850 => 0.02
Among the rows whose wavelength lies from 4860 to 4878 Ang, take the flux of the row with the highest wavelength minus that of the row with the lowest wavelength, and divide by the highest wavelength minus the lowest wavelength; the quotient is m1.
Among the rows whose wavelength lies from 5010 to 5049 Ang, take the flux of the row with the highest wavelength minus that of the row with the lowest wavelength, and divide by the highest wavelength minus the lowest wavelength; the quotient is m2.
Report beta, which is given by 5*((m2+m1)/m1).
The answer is 4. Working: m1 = -0.02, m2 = 0.00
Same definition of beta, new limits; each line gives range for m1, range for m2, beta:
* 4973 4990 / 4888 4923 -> 15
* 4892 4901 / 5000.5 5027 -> 5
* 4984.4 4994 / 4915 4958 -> 5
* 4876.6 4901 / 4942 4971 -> 31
